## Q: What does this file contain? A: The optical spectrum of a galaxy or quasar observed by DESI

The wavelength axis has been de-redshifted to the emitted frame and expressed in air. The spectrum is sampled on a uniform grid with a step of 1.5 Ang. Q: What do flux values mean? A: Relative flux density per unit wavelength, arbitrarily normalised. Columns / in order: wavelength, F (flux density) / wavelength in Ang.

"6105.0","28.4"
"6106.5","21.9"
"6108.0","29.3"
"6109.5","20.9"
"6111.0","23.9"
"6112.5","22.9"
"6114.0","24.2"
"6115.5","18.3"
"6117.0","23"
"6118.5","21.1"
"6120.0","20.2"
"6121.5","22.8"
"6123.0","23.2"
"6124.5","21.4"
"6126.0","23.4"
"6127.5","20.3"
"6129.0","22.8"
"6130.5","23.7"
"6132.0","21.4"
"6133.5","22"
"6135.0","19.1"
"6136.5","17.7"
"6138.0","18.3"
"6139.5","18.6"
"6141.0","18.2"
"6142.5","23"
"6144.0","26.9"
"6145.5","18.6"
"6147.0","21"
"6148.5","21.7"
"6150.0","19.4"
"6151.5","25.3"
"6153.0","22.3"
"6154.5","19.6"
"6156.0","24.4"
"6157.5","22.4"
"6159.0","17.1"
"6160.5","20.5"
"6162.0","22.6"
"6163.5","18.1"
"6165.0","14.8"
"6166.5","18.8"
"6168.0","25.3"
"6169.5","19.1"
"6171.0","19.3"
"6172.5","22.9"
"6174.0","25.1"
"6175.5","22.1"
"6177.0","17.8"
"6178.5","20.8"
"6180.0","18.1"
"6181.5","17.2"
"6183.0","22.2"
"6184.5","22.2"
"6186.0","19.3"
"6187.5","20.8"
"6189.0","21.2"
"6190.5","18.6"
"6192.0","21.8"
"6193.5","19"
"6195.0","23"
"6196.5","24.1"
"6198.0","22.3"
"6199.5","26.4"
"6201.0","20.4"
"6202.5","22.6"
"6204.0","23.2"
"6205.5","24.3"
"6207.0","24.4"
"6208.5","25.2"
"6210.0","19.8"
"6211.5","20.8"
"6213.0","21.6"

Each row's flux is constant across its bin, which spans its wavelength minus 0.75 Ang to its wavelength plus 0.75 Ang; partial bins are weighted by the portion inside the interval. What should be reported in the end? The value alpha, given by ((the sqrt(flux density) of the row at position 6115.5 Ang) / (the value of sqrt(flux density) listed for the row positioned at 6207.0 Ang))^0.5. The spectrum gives 0.93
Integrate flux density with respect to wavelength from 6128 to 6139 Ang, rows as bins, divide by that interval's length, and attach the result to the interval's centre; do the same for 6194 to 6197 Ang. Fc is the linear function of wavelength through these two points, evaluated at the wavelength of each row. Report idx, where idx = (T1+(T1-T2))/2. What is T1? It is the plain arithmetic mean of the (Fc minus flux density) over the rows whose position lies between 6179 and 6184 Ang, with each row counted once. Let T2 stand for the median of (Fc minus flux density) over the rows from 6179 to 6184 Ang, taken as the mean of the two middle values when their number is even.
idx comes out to 1.2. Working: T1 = 3.4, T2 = 4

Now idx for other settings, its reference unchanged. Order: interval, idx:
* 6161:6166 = 1.5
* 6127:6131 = -0.6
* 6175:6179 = 1.3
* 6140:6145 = -0.7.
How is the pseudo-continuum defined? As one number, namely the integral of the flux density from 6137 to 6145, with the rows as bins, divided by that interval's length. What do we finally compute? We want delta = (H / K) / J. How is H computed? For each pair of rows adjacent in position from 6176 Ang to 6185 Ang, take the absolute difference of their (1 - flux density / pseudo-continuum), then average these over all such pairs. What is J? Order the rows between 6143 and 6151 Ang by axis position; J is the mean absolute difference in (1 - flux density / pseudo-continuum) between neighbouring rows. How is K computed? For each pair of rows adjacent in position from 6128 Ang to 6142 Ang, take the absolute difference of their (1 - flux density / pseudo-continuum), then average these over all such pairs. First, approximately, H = 0.11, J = 0.164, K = 0.06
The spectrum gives 12.0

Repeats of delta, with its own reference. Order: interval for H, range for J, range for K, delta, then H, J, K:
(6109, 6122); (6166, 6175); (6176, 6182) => 6.7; 0.13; 0.180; 0.11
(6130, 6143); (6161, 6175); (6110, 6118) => 2.8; 0.08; 0.183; 0.15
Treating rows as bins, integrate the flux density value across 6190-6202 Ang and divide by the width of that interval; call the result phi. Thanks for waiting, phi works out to 22.03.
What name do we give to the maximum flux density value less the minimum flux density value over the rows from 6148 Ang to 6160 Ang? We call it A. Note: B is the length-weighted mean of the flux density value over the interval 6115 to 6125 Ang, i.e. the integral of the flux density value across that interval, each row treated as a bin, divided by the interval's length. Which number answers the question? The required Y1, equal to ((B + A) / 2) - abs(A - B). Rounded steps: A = 8.2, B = 21.5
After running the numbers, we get 1.5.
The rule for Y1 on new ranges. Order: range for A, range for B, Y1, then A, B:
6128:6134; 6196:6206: -8.2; 2.3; 23.3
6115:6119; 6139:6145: -3.8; 4.7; 21.7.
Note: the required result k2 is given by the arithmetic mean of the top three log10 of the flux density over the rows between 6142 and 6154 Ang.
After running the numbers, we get 1.40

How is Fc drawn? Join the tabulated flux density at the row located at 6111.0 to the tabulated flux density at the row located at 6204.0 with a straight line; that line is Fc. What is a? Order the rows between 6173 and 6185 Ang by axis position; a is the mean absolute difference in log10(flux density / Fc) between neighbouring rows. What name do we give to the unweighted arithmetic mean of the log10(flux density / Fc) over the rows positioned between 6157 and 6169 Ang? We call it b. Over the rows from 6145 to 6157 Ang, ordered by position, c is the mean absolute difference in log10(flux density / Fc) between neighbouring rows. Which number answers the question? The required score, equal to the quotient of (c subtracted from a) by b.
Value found 0.1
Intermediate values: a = 0.059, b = -0.077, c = 0.062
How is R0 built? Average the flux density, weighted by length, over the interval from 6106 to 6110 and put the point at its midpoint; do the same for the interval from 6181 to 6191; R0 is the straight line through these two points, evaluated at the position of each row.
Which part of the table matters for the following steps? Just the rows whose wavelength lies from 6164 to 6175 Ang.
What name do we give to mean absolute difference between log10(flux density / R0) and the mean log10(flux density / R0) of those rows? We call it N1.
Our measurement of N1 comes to 0.068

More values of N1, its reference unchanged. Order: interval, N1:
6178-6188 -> 0.036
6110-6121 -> 0.034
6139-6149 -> 0.049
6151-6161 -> 0.044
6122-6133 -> 0.021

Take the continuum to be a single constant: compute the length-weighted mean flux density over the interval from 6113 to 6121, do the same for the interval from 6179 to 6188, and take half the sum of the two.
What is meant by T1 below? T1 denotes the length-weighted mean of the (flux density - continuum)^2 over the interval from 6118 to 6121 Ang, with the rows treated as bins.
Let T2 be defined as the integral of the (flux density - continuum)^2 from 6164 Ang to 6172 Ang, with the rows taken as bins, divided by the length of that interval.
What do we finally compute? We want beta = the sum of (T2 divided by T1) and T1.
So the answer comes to 23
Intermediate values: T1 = 0.6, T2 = 12.4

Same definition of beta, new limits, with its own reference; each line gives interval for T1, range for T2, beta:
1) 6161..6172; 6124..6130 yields 11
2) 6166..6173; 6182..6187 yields 7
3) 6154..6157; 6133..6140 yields 8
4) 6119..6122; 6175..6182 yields 5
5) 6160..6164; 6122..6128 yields 5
